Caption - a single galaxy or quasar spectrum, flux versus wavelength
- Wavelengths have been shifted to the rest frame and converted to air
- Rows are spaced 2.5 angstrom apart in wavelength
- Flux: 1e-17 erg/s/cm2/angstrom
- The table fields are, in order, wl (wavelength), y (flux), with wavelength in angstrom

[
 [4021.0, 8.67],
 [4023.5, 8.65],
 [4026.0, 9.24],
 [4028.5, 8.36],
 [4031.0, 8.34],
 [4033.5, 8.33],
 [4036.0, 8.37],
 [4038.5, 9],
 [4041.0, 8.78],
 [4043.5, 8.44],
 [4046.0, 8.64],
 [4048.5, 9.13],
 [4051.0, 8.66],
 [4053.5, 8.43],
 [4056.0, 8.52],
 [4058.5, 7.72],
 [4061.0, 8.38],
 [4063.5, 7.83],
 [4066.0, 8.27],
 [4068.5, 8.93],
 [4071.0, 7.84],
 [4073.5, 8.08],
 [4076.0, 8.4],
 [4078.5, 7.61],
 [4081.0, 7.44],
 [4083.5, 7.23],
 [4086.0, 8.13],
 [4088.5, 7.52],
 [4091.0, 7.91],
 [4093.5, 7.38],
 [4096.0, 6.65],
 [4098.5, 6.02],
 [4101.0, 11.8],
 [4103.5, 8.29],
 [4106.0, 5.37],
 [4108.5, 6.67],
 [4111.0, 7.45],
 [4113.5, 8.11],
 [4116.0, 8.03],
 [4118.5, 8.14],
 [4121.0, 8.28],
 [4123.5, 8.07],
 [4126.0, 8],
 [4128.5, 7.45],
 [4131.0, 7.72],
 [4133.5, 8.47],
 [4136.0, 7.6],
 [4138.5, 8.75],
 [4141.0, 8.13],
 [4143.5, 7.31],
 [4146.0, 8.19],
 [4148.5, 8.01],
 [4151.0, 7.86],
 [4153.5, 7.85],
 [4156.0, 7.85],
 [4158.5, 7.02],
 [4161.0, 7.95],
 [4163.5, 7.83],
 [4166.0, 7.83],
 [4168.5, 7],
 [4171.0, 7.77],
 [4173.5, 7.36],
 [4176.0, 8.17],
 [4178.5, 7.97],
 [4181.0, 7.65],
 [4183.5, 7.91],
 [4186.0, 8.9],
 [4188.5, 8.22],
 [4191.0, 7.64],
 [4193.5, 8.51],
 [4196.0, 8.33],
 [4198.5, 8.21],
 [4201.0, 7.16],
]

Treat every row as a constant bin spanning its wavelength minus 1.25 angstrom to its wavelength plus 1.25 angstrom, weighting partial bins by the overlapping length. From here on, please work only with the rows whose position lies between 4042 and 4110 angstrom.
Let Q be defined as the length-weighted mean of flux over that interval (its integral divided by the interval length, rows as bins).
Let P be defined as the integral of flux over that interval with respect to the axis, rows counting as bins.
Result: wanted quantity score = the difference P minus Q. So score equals 534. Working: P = 542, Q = 8.0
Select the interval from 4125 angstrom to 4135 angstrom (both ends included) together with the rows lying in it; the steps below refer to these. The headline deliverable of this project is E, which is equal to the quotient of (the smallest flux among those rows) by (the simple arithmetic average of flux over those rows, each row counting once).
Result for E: 0.94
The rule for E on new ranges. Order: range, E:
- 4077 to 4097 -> 0.89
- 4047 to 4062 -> 0.91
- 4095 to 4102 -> 0.74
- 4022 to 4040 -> 0.97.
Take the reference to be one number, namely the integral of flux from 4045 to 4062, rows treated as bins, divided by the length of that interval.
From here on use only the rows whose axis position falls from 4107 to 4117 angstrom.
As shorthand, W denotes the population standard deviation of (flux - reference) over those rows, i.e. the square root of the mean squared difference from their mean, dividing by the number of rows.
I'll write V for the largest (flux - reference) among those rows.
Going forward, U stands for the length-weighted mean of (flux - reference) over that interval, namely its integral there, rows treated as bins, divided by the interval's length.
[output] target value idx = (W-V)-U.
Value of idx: 2.0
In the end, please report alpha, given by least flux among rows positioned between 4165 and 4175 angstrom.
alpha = 7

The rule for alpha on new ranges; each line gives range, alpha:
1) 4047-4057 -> 8.43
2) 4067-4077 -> 7.84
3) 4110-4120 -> 7.45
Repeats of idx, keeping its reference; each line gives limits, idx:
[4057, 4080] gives 0.3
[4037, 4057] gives -0.6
